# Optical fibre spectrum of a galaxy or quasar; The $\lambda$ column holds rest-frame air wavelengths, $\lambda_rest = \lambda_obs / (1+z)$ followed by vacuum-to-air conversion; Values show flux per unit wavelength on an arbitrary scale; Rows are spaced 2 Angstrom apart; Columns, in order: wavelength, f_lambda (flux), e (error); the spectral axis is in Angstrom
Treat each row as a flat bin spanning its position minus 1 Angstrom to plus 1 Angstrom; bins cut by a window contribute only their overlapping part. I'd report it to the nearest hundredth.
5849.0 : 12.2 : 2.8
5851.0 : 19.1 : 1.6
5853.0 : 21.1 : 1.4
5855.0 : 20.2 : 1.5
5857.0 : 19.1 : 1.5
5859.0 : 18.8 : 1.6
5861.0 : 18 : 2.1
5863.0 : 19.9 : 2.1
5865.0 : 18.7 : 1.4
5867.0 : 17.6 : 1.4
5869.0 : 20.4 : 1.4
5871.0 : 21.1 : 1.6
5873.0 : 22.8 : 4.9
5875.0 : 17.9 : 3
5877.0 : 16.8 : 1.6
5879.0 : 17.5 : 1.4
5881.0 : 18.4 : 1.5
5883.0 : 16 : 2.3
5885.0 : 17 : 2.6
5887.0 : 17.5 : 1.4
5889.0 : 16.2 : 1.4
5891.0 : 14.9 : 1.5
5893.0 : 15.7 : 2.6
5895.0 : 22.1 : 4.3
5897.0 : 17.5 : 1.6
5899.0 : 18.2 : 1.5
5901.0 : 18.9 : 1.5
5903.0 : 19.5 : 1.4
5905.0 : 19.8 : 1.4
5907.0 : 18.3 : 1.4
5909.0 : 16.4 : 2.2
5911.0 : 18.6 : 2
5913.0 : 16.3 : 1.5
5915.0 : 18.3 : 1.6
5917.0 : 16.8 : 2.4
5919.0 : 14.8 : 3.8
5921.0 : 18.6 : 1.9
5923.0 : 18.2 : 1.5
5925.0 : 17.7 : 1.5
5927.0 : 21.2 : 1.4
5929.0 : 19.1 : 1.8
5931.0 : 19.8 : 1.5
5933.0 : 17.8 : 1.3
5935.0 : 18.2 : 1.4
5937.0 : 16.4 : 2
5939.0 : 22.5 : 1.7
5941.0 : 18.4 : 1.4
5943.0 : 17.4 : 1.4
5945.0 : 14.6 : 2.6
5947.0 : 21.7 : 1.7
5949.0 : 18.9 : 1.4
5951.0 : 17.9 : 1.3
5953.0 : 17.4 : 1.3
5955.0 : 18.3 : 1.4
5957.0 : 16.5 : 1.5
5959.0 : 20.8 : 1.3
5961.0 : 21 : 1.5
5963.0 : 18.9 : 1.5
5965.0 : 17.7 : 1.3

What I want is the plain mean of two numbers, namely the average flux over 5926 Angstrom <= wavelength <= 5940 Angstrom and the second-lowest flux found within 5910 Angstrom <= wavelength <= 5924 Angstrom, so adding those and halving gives 17.79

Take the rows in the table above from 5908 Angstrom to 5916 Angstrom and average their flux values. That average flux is 17.4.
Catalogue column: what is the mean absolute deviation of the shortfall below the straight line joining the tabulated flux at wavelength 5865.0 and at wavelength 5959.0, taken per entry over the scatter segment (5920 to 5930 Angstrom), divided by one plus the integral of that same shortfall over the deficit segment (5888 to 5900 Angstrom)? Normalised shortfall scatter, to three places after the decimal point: 0.037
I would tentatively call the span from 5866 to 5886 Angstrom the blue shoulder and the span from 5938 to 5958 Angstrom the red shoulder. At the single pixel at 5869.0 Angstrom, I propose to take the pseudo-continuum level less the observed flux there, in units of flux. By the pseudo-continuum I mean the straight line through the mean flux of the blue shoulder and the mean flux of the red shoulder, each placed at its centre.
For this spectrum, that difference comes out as -1.8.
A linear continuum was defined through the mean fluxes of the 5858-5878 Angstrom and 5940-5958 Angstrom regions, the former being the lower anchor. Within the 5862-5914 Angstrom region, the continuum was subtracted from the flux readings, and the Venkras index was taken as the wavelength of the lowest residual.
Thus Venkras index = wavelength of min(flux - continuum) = 5891.0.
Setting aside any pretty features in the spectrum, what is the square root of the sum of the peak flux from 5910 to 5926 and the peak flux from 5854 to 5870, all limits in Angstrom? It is 6.24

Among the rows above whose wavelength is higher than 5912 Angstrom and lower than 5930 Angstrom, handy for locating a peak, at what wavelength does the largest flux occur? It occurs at 5927.0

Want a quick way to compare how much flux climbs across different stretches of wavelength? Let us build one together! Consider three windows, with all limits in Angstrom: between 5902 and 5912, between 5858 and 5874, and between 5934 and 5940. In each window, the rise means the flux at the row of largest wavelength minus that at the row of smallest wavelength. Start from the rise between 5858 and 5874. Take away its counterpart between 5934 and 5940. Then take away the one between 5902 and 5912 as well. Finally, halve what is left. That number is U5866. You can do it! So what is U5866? 0.3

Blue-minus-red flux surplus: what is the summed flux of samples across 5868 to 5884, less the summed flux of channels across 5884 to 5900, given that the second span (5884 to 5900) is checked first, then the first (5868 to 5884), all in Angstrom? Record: 12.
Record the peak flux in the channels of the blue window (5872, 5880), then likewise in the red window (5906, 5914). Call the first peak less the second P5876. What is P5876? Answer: 4.2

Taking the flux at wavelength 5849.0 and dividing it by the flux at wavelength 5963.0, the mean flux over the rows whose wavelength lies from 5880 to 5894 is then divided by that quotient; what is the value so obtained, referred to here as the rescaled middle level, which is 25.6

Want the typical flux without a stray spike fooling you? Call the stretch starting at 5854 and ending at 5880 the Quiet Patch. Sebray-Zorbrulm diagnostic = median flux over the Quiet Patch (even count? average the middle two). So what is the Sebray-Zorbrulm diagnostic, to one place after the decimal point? 18.8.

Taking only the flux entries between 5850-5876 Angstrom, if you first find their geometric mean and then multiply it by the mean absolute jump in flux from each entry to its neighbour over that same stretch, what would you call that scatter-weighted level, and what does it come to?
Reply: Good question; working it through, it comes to 31.6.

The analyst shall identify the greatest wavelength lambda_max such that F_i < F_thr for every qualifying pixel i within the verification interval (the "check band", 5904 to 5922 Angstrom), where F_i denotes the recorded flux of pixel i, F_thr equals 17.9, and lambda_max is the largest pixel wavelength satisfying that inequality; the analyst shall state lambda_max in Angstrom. 5919.0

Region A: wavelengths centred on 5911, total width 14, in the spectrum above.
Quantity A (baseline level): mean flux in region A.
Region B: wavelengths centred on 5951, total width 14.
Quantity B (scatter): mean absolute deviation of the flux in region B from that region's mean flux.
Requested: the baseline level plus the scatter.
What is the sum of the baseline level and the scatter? 19.3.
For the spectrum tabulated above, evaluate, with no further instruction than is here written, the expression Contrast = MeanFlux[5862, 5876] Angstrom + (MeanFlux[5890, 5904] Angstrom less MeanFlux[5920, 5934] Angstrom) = 19.0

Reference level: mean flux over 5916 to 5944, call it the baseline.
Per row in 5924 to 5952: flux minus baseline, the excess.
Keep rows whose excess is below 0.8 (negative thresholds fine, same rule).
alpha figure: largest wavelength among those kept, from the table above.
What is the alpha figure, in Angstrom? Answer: 5951.0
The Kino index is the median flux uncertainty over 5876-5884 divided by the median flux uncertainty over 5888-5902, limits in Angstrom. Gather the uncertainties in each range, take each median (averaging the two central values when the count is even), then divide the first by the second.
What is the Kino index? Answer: 1.03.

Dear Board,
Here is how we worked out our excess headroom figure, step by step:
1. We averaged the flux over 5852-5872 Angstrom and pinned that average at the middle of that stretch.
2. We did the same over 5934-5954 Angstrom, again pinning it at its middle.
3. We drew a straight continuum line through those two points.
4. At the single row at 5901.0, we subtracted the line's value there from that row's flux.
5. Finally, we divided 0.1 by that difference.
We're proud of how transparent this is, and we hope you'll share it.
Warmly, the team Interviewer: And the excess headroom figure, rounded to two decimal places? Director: -2.32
